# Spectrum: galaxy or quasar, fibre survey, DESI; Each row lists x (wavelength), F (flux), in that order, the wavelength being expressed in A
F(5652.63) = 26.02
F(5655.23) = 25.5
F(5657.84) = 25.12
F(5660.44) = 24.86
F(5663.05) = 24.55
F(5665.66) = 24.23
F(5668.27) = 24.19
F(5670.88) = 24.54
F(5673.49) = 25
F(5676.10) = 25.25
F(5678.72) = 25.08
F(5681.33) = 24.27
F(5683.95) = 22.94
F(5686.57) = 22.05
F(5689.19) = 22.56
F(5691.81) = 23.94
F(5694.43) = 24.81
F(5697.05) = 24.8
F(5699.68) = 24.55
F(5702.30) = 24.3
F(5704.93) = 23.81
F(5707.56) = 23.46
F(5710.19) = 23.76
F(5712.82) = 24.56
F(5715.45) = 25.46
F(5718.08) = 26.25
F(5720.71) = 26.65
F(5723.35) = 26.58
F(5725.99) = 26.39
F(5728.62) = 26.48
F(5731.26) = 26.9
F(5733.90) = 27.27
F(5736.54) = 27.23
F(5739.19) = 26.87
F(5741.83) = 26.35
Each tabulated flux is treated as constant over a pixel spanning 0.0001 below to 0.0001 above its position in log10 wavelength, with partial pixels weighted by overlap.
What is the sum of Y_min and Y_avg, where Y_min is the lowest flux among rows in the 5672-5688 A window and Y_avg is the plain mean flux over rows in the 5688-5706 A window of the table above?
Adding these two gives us 46.2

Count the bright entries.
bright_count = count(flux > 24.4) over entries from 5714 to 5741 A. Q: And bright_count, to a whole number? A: 10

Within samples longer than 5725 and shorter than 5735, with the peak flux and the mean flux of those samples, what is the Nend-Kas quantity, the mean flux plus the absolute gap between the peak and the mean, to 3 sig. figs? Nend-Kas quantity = 27.3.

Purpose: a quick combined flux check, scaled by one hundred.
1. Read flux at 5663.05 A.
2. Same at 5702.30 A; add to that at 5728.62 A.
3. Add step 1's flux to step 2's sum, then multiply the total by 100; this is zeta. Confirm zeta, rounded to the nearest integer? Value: 7533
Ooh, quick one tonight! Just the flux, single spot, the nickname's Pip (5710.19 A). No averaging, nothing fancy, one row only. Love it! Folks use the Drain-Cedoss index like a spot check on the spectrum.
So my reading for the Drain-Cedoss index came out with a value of 23.76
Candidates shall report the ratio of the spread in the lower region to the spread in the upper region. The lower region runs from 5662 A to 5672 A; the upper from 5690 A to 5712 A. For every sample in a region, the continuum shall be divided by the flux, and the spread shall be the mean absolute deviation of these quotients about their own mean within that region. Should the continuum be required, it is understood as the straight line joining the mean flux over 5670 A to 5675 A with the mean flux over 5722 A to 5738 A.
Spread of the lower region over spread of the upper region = 0.29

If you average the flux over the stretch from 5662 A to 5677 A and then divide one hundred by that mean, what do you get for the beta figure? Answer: 4.06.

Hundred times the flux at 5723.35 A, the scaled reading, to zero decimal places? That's 2658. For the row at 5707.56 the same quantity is 2346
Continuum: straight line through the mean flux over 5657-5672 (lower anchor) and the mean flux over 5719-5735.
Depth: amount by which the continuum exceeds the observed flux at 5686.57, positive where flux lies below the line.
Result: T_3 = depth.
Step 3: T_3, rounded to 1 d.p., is 3.3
